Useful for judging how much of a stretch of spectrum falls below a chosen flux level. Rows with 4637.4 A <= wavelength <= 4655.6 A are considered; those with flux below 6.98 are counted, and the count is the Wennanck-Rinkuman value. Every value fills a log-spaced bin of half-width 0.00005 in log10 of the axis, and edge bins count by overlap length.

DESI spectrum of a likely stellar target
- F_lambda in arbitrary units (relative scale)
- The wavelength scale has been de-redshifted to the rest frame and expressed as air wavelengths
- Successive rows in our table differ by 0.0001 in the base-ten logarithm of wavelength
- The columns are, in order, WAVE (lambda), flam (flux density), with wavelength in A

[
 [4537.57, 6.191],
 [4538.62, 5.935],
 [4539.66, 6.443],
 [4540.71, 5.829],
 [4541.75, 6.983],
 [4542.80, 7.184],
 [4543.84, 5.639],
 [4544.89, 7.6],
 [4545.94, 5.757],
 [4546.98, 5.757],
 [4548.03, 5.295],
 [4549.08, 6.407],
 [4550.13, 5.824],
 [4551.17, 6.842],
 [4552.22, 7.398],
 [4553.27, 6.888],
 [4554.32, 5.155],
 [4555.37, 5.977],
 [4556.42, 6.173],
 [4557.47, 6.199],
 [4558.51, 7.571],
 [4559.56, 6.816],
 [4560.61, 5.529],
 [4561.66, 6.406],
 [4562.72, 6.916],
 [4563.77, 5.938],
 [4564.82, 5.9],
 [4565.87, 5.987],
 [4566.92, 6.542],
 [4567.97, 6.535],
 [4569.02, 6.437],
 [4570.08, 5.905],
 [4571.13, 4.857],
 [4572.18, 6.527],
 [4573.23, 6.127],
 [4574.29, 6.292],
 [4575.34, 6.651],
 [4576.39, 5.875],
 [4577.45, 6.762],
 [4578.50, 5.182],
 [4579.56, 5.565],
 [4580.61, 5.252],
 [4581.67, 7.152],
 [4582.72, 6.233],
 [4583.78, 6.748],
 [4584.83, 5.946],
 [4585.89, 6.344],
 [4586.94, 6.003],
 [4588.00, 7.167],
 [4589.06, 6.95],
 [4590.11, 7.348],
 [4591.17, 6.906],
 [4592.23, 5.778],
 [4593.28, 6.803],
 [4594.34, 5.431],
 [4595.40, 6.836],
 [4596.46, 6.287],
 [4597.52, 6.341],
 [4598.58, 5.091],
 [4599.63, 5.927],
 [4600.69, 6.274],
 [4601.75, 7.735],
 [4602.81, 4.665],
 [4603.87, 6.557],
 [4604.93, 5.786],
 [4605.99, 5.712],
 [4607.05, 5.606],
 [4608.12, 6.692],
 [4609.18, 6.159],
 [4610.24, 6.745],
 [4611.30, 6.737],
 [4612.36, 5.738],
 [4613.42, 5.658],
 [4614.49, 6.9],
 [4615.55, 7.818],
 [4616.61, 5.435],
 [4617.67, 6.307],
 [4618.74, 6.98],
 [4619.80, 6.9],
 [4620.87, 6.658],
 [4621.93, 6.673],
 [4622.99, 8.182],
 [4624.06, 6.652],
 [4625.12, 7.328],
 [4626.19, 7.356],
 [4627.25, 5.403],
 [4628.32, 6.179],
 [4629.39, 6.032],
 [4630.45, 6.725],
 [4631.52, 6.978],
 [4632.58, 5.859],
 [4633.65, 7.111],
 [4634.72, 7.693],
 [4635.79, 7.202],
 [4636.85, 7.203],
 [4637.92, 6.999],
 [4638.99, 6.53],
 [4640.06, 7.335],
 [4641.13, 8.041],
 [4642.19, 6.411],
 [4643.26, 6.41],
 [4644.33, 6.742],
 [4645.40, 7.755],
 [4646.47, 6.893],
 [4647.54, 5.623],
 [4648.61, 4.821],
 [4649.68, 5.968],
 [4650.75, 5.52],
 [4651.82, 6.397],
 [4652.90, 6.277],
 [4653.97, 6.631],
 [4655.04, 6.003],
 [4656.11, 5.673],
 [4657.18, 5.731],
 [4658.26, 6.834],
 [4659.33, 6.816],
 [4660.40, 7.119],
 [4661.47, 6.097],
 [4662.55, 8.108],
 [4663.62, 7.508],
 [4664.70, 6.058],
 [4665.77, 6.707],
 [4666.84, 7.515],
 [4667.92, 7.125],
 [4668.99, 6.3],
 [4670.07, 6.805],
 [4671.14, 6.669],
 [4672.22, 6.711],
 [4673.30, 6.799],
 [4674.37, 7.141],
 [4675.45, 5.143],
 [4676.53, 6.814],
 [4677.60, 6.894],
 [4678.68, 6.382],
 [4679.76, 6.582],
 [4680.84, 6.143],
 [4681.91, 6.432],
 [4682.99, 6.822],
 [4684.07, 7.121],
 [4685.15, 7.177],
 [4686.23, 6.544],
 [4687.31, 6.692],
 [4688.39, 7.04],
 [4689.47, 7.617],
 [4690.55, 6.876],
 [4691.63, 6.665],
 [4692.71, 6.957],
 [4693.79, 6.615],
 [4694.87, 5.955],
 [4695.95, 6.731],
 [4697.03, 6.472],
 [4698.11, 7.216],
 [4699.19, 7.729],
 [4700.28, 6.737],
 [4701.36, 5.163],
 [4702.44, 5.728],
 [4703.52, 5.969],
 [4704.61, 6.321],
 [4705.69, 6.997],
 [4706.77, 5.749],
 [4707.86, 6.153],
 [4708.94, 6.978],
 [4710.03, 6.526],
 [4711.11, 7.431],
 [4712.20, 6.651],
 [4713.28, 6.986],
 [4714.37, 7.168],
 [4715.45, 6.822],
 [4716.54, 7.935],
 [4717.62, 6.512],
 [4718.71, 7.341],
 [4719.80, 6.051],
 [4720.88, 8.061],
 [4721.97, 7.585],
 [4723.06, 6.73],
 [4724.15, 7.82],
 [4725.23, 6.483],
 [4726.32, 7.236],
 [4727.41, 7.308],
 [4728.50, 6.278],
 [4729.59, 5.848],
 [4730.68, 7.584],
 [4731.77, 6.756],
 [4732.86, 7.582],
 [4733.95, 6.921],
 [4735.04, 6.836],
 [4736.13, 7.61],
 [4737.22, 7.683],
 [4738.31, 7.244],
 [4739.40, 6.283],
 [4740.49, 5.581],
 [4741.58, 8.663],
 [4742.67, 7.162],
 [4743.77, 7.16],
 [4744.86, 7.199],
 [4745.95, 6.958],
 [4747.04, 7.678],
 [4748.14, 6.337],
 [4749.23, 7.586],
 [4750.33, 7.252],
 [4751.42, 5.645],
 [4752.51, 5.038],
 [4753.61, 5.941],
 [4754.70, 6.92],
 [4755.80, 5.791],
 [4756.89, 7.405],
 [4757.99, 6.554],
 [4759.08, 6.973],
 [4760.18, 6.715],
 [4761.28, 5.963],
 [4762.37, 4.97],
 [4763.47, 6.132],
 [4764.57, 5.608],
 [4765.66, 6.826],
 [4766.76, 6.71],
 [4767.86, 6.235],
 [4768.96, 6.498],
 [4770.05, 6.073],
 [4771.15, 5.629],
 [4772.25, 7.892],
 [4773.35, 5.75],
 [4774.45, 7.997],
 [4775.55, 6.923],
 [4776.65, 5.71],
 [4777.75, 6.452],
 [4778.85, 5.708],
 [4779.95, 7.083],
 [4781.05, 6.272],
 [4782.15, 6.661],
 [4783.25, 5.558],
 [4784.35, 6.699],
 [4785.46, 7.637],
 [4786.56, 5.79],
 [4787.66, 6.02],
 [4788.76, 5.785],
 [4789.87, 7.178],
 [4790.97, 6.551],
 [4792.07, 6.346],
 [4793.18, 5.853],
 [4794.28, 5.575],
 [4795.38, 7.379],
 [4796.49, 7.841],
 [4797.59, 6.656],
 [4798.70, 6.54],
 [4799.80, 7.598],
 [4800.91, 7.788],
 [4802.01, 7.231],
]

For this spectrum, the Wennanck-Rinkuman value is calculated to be 13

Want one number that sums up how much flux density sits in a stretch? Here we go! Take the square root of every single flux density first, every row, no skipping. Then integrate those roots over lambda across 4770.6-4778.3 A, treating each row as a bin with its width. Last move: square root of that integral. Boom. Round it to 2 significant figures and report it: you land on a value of 4.4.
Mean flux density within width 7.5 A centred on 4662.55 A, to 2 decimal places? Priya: 6.92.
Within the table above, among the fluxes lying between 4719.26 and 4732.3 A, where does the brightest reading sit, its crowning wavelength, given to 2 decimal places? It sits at 4720.88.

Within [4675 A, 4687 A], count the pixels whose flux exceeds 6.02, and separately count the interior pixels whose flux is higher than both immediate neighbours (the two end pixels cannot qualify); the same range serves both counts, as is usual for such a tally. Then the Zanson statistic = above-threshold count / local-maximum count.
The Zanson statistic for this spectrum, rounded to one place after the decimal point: 3.3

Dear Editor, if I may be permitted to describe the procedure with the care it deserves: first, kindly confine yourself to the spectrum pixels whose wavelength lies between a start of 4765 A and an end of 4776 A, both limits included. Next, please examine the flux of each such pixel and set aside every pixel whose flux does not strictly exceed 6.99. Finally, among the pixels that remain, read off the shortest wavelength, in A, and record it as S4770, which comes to 4772.25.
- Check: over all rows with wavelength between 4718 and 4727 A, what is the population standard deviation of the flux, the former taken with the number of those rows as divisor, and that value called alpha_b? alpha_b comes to 0.646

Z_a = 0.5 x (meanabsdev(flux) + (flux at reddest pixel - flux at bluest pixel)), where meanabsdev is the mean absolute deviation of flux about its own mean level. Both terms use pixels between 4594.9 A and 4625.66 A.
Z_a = 0.56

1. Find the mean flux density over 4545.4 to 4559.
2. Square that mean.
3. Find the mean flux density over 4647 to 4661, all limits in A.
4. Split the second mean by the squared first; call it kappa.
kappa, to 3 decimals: 0.156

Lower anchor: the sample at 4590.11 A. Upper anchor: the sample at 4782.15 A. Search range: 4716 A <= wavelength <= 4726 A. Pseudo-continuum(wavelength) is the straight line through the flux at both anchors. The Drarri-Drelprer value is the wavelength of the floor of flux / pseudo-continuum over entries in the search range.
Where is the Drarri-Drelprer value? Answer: 4719.80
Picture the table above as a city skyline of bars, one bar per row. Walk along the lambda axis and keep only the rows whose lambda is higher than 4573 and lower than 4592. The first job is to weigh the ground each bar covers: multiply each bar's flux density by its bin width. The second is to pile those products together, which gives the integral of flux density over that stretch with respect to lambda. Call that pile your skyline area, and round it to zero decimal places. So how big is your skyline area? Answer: 121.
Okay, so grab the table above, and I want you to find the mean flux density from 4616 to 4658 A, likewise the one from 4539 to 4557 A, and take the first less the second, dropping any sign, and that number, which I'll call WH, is 0.28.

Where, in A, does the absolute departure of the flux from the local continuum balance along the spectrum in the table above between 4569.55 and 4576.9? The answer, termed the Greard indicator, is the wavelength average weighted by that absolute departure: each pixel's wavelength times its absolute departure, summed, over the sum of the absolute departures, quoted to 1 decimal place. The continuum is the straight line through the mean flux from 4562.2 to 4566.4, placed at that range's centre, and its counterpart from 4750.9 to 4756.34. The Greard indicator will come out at 4572.6 A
